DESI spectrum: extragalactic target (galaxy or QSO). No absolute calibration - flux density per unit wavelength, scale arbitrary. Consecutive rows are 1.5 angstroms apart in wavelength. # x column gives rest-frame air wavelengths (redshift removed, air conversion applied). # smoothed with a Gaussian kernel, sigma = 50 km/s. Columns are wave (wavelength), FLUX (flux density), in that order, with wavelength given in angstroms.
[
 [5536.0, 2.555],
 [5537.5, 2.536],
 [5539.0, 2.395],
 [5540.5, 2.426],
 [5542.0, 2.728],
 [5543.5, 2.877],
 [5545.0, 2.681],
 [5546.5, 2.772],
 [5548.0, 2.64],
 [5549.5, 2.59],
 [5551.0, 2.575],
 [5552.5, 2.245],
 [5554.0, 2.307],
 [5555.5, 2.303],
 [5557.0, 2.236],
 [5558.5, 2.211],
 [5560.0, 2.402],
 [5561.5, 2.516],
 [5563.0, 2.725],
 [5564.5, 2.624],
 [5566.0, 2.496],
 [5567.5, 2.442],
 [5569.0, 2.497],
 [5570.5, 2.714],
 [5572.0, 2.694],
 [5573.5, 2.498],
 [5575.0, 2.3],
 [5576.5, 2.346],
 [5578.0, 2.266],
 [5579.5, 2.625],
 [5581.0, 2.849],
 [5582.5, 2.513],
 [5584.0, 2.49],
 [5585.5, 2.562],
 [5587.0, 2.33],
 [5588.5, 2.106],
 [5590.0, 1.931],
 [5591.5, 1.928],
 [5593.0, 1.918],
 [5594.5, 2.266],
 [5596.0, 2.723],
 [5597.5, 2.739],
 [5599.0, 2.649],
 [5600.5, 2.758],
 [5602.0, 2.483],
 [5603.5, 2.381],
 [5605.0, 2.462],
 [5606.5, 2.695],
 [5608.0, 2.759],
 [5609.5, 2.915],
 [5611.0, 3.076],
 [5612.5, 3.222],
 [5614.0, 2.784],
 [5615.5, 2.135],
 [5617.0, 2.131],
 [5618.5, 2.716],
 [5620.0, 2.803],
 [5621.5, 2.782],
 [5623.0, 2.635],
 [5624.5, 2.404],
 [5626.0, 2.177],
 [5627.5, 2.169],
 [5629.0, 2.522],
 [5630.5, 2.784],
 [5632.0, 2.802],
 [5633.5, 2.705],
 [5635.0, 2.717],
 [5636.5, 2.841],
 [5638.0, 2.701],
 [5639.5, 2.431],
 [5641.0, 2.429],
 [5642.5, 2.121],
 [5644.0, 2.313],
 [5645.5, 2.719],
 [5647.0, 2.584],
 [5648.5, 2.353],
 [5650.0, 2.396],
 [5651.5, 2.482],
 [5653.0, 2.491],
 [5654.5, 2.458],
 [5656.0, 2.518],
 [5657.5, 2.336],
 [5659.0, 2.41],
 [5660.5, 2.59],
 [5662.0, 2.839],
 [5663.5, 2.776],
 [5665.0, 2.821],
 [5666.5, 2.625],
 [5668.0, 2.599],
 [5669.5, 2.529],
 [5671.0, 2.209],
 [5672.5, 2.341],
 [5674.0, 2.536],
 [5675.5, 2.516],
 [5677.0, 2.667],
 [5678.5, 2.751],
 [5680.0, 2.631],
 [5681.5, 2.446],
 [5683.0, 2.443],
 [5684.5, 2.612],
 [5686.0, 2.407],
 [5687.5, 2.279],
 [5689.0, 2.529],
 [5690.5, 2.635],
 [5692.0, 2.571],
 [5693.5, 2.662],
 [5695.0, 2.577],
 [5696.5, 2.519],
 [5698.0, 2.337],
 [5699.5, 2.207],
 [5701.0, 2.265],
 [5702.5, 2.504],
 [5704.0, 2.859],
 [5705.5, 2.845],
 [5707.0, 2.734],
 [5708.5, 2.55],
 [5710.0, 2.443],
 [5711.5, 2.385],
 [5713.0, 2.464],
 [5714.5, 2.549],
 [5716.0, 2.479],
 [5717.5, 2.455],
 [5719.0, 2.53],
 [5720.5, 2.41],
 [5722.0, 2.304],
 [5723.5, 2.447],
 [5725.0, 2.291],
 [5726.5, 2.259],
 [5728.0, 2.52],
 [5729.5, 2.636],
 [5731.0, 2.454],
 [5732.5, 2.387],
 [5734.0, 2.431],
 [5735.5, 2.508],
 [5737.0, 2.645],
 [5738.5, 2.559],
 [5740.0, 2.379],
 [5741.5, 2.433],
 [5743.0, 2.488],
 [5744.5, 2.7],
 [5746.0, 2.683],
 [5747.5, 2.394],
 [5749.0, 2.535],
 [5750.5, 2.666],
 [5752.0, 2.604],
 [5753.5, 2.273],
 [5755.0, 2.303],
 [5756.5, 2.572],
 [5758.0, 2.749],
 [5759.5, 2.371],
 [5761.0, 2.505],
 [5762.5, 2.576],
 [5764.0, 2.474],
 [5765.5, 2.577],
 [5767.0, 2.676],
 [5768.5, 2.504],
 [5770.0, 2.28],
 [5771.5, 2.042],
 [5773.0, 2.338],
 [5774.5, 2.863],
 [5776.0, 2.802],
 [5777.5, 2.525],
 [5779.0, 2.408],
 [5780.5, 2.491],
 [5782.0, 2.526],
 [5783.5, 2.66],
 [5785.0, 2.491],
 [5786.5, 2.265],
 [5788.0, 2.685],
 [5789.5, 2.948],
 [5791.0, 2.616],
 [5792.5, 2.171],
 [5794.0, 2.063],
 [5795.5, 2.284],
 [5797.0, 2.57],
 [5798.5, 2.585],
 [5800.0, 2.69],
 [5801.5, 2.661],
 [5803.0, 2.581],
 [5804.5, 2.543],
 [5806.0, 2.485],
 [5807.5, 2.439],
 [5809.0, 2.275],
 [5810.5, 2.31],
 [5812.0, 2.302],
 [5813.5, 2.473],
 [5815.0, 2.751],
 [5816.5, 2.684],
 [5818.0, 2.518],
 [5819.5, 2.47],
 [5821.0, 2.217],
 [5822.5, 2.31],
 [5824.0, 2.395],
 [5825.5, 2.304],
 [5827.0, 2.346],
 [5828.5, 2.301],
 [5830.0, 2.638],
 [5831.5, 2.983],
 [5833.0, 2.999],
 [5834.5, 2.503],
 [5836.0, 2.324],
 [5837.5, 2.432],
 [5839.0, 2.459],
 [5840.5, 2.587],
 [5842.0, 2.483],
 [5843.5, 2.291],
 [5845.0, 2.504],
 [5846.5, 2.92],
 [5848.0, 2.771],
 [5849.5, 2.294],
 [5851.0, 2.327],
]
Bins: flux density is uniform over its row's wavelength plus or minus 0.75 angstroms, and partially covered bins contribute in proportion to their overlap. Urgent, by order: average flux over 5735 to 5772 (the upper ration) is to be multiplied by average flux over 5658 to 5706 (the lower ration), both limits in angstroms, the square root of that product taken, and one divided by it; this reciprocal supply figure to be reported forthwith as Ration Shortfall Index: 0.3962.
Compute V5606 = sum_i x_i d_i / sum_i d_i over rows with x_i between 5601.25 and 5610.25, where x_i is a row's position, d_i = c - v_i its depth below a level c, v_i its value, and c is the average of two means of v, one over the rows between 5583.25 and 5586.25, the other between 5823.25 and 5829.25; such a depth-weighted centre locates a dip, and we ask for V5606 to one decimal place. 5608.1 angstroms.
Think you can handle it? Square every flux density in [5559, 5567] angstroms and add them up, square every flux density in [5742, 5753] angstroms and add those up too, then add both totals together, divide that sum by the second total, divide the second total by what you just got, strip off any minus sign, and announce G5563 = 28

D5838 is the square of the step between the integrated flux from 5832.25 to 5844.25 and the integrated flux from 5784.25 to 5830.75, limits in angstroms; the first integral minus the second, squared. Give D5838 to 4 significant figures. 7130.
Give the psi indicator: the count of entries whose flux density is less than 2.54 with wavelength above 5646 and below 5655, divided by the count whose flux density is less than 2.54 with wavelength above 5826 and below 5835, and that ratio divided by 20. 0.08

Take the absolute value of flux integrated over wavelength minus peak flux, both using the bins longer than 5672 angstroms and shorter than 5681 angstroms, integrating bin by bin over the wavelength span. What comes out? 20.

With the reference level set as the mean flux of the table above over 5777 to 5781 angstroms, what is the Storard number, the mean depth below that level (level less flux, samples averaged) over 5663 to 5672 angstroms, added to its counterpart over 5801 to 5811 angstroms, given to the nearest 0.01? -0.11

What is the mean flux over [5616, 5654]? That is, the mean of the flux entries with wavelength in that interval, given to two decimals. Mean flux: 2.53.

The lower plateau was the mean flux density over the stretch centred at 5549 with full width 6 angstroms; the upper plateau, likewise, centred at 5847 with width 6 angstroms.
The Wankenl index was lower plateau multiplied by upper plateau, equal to 6.9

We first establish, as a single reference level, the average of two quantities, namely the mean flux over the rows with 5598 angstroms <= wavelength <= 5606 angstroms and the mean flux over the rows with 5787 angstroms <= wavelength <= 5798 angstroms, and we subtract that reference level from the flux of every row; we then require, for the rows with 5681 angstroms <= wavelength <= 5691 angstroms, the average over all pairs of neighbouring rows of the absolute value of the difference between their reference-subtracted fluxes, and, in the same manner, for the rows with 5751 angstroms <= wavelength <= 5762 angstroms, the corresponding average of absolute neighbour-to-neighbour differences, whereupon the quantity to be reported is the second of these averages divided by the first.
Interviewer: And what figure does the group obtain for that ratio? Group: 1.5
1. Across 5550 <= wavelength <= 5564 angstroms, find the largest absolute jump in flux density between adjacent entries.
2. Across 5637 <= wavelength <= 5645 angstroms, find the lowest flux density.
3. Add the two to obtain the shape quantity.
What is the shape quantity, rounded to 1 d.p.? 2.5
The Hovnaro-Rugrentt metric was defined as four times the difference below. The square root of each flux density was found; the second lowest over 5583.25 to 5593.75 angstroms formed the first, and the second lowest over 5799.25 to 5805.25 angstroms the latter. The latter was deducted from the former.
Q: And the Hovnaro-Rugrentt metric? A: -0.87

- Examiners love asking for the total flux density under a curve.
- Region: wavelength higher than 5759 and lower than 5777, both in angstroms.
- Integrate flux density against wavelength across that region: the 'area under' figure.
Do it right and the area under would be 45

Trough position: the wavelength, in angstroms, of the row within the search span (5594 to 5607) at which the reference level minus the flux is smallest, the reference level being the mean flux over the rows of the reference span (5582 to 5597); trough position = 5600.5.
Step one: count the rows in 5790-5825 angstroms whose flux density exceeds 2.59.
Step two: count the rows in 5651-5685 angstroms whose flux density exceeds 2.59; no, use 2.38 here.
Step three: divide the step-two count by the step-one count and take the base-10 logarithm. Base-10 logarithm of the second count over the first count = 0.60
